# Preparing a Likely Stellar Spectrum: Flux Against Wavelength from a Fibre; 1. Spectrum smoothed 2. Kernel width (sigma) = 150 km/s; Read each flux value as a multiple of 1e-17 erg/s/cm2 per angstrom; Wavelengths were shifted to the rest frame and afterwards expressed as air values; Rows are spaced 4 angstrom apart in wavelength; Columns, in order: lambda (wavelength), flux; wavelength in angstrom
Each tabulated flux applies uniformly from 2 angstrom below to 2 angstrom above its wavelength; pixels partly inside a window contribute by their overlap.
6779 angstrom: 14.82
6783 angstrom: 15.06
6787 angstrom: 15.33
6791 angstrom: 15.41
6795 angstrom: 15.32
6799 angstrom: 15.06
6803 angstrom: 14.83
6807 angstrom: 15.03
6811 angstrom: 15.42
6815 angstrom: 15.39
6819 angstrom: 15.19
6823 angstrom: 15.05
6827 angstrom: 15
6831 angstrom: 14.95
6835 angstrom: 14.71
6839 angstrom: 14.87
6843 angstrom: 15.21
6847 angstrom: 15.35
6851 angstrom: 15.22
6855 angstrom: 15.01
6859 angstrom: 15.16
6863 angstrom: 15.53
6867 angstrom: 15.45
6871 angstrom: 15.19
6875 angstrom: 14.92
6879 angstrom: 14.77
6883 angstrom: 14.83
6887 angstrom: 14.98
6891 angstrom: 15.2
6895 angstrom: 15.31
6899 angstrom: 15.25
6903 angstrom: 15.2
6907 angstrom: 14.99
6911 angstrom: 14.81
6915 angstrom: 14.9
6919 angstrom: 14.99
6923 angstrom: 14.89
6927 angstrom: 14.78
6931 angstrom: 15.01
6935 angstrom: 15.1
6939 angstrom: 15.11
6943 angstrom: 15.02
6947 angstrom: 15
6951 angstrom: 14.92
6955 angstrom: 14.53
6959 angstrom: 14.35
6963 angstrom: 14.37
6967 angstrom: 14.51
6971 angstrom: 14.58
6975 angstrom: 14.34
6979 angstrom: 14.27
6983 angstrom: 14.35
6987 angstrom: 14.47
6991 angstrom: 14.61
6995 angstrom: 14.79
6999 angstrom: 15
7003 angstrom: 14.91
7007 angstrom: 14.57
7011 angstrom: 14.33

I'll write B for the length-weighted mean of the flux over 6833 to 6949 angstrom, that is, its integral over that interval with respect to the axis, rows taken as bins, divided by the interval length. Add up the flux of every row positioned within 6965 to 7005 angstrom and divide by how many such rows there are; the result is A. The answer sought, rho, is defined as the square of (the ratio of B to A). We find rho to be 1.07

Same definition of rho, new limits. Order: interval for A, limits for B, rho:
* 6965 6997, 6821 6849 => 1.07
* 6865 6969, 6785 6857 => 1.03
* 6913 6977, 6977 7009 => 0.98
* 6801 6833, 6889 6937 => 0.99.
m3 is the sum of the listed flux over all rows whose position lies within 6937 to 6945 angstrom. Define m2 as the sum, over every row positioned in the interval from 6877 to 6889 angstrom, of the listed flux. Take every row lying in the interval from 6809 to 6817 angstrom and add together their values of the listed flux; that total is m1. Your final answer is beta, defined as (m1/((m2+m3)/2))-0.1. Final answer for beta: 0.72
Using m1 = 31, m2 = 45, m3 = 30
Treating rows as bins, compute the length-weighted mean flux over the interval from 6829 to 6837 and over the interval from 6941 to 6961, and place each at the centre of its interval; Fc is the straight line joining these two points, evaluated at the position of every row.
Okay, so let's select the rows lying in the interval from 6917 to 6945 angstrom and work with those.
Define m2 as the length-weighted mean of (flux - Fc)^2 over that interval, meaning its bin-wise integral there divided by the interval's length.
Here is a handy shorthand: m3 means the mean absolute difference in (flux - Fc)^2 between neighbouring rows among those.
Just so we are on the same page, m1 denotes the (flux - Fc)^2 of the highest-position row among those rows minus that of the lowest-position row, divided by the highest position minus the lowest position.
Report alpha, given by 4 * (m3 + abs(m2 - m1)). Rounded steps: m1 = 0.0008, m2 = 0.06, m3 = 0.04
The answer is 0.4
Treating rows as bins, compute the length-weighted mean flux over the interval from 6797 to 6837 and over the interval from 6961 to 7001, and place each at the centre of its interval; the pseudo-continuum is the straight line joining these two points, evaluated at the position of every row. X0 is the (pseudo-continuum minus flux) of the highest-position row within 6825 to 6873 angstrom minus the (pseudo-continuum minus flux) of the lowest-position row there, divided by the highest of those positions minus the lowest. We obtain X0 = -0.008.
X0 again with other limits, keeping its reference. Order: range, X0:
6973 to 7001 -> -0.031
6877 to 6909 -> -0.011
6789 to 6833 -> 0.008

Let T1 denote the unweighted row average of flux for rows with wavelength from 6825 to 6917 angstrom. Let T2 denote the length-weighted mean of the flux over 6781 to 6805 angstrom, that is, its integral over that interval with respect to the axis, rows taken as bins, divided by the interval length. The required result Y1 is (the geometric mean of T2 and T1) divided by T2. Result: 1.00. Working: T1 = 15.1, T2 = 15.2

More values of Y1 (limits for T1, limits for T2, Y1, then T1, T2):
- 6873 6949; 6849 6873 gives 0.99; 15.0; 15.3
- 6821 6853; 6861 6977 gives 1.00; 15.0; 14.9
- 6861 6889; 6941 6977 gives 1.02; 15.1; 14.6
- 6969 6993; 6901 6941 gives 0.98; 14.4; 15.0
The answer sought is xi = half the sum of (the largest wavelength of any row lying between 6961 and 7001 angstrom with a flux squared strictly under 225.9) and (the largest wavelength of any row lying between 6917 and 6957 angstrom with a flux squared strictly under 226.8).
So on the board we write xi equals 6977 angstrom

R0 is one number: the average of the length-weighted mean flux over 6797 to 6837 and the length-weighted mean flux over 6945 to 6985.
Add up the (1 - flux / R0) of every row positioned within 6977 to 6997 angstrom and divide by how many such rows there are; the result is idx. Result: 0.020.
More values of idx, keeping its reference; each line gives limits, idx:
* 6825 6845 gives -0.011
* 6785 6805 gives -0.027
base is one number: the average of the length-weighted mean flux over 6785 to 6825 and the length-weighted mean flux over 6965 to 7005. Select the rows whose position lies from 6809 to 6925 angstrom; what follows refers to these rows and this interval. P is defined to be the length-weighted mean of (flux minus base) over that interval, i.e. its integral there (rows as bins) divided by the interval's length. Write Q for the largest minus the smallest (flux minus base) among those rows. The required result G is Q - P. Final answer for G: 0.6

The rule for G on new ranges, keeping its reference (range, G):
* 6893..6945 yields 0.4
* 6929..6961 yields 0.8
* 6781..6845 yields 0.5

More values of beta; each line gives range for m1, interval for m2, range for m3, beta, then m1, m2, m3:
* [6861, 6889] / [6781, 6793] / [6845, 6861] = 1.88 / 106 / 46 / 61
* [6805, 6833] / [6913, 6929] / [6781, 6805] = 1.31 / 106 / 60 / 91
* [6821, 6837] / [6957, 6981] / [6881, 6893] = 0.81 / 60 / 86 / 45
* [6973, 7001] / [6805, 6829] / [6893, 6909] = 1.24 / 102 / 91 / 61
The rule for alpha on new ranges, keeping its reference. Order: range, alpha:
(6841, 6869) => 1.5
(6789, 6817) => 1.2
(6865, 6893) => 0.9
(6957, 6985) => 0.8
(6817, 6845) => 0.4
